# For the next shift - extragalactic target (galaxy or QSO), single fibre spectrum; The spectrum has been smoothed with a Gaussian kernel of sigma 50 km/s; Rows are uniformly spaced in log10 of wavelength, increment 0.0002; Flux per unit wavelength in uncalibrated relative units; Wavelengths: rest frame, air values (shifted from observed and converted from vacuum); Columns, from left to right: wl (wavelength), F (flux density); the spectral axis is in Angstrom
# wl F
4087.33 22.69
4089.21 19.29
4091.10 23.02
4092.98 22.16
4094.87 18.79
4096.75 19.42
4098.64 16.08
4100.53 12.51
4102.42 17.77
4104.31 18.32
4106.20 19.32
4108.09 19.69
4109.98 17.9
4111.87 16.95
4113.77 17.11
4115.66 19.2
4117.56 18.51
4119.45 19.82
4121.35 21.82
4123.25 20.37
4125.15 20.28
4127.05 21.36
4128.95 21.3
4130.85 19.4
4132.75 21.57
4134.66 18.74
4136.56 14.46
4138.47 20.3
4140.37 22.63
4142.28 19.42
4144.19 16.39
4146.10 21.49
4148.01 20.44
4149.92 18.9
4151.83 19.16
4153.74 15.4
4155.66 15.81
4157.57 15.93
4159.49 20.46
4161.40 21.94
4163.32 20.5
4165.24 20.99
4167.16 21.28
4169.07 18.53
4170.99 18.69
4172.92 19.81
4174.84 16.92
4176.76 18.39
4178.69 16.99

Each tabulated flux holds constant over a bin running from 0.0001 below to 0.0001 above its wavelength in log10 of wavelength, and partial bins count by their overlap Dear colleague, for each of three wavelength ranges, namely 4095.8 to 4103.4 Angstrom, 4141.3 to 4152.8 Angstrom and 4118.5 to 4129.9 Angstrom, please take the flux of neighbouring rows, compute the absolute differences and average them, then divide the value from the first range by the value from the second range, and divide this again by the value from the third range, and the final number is 2.0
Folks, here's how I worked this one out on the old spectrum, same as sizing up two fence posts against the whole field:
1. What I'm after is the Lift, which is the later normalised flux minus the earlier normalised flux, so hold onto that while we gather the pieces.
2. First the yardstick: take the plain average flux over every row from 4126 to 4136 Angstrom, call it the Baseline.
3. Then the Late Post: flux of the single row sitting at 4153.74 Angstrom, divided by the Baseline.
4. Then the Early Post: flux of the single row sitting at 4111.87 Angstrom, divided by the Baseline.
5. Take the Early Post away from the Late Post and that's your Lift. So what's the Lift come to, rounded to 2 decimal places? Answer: -0.08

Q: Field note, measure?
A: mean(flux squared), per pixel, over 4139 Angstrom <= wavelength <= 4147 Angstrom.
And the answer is 405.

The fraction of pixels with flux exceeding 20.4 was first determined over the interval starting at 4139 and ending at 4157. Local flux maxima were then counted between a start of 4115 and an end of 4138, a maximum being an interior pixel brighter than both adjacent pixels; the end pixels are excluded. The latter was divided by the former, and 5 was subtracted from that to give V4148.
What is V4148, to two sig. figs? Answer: 4.0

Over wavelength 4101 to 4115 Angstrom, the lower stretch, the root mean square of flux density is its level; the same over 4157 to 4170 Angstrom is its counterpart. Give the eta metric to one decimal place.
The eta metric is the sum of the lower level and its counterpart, 38.2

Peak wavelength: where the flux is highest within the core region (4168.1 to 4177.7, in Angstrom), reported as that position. 4172.92 Angstrom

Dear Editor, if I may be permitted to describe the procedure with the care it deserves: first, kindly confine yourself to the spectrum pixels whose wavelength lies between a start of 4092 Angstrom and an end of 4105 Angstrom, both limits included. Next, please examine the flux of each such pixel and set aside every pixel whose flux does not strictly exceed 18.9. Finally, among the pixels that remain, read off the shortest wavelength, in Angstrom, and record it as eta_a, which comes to 4092.98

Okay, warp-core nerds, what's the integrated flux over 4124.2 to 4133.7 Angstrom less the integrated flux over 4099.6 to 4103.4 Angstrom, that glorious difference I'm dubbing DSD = 140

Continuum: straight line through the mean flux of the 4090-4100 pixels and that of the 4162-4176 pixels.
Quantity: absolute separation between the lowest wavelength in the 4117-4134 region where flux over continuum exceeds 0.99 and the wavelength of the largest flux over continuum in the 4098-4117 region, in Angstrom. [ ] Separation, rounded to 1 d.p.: 11.4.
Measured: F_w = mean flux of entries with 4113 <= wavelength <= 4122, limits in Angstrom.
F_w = 19.3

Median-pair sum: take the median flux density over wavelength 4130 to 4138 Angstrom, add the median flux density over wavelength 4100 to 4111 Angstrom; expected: 37.2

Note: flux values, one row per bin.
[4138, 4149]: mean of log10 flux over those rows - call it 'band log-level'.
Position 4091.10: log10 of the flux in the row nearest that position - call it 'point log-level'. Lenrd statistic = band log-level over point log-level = 0.955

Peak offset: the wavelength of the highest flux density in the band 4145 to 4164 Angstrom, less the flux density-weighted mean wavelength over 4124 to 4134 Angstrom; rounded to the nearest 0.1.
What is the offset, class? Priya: 32.4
